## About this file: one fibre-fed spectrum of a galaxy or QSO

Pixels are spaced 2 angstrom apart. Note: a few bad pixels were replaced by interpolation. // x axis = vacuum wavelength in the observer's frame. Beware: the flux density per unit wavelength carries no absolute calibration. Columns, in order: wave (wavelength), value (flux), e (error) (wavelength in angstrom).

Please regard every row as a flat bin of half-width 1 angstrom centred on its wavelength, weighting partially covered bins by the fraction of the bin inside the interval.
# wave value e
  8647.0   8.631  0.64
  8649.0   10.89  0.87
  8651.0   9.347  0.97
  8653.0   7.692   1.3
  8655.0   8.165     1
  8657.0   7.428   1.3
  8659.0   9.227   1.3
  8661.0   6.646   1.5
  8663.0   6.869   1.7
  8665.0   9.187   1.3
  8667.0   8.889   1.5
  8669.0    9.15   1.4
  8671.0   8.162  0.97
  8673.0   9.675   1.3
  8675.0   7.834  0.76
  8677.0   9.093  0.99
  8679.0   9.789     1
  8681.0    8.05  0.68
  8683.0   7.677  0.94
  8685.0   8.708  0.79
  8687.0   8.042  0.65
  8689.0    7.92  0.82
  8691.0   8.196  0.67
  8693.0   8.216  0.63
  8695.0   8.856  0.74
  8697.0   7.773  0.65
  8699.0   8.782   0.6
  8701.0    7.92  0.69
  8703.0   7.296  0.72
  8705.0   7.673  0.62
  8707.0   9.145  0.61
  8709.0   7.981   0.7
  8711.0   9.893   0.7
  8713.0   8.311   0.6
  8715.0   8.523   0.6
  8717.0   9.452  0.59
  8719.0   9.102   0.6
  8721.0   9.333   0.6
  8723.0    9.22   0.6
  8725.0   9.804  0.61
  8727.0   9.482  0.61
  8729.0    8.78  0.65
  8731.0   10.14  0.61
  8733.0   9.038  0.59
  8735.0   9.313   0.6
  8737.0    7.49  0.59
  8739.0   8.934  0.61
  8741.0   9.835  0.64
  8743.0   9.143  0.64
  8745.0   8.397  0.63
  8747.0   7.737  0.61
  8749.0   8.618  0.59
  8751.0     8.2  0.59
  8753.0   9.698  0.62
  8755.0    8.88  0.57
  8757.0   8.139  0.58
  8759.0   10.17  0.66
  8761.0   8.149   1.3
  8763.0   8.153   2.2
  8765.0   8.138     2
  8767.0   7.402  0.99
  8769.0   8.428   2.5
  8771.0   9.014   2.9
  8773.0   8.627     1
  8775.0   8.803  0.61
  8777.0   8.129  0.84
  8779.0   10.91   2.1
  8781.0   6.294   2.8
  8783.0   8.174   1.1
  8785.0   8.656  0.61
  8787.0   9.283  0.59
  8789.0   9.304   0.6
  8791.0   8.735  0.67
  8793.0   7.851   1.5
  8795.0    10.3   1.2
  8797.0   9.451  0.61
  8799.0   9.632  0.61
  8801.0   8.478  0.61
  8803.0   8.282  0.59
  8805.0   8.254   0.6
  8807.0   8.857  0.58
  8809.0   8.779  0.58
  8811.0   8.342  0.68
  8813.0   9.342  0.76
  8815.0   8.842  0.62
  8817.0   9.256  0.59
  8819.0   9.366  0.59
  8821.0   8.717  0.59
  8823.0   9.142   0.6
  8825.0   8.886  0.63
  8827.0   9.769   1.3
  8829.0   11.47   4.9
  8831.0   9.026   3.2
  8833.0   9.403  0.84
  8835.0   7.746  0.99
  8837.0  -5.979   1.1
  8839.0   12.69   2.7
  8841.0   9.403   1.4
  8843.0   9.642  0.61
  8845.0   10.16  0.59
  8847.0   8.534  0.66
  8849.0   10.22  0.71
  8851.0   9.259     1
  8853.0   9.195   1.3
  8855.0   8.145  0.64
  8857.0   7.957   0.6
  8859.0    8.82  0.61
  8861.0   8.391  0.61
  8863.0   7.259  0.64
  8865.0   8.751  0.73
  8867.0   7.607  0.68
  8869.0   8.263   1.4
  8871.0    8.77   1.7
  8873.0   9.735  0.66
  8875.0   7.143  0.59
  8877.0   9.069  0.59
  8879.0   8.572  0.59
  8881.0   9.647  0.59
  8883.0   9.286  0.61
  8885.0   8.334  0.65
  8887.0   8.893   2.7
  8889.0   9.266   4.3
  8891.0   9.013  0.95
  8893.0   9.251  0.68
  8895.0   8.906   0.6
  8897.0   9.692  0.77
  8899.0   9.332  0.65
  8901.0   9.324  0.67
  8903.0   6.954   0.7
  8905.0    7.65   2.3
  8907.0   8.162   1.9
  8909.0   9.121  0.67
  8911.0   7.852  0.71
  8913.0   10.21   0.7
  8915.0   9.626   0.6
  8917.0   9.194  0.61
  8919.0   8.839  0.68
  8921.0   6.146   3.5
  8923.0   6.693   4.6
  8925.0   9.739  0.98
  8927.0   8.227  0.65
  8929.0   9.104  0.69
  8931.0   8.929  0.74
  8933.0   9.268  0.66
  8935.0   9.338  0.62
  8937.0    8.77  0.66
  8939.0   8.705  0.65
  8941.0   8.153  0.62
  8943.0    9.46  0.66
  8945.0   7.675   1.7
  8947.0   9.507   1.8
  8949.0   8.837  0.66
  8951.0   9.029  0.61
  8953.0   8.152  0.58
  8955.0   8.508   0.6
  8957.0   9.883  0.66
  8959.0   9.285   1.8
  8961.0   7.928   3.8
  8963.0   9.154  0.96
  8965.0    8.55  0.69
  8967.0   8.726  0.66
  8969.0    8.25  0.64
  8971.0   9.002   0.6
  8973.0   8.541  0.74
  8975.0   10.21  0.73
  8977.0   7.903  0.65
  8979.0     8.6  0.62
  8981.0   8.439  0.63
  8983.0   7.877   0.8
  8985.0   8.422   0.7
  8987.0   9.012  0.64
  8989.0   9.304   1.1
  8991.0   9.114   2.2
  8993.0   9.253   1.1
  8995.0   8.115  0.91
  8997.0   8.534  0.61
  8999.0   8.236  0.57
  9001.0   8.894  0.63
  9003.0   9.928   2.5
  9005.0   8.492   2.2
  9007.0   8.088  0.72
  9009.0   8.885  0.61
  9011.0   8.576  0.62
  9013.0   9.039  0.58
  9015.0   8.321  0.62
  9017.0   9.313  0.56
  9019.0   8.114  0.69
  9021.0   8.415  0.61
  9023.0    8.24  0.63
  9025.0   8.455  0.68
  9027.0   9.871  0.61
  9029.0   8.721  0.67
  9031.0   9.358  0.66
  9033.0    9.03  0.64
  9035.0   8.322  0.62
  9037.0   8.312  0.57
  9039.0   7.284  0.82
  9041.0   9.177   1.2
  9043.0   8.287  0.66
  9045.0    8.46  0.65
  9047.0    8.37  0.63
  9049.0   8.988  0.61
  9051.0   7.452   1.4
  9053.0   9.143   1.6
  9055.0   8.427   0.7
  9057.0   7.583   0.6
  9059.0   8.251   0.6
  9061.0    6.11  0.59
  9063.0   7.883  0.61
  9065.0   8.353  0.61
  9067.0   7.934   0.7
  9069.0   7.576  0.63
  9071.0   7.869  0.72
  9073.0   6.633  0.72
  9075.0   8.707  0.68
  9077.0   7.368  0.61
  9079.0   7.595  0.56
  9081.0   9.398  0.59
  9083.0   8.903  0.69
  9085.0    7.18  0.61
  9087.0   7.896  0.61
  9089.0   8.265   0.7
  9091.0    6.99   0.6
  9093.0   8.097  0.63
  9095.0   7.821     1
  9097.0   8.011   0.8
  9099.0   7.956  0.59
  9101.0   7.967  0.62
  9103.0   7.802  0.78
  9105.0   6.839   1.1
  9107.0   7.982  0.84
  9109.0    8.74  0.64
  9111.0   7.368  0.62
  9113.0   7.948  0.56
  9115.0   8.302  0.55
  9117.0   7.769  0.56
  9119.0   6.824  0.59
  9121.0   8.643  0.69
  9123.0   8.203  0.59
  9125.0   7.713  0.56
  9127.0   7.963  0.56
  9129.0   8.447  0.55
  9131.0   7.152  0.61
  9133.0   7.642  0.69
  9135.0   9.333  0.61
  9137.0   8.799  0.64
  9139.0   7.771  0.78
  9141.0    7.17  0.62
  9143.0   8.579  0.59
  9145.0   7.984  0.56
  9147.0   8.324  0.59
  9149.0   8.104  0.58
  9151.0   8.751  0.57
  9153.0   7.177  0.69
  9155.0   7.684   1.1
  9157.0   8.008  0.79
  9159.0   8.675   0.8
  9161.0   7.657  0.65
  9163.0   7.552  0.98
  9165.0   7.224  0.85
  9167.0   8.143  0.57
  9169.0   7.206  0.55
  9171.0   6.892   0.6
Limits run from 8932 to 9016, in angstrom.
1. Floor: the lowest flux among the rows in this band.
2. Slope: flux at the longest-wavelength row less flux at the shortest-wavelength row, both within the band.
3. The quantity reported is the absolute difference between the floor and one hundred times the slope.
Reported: 102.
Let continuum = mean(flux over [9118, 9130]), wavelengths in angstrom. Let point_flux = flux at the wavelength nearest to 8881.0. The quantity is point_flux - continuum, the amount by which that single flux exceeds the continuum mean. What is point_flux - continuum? 1.7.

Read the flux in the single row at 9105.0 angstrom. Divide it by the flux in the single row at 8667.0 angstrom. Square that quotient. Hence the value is 0.59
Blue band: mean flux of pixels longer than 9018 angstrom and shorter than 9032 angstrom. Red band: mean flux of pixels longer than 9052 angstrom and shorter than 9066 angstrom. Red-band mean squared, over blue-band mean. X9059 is 7.3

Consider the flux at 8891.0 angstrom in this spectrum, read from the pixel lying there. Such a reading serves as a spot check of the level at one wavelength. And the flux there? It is 9.013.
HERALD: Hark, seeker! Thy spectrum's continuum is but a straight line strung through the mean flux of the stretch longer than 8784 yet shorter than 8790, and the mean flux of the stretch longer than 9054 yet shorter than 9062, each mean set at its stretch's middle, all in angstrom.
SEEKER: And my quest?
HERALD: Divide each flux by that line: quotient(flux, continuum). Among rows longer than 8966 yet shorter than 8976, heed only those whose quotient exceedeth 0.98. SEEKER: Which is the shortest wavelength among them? 8967.0 angstrom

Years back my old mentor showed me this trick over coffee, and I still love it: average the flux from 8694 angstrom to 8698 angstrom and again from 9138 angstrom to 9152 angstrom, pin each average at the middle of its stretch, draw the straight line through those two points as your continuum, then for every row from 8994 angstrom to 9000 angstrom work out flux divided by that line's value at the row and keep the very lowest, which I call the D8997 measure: 0.99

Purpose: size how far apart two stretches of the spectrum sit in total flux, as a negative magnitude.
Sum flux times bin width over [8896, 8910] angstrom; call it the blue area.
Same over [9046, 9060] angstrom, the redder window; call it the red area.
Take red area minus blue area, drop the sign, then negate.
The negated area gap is -4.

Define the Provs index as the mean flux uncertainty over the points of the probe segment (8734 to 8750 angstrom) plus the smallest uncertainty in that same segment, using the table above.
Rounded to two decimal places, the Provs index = 1.20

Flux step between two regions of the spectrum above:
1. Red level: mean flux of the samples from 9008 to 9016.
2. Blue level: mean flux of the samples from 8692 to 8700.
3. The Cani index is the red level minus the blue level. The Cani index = 0.3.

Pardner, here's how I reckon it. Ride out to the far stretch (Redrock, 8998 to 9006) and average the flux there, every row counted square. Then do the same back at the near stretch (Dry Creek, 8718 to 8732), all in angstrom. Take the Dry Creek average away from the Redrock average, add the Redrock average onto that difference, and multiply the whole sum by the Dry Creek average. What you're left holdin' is 78.7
